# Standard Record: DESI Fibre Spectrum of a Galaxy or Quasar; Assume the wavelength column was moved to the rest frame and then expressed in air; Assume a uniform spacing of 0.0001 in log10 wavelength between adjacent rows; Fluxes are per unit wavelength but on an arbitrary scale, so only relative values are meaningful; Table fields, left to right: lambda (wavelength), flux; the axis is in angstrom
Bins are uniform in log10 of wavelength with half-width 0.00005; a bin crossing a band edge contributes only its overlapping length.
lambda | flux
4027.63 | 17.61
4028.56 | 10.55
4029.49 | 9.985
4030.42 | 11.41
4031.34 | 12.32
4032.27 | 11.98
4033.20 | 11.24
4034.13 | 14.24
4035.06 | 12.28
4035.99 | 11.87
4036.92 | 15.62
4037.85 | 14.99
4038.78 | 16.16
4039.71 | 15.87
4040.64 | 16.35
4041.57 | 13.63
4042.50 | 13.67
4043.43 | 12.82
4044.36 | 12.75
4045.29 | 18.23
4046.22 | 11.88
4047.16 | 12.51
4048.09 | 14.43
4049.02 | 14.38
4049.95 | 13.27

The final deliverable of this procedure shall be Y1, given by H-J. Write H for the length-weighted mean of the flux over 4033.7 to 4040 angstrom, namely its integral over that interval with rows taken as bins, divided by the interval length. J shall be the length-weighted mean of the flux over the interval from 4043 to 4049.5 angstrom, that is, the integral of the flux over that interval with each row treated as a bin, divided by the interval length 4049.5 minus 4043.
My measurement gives 0.5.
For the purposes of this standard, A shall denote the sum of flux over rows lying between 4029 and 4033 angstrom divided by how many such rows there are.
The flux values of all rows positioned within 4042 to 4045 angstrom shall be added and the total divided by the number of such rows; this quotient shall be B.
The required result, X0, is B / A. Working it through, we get 1.14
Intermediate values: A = 11.4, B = 13.1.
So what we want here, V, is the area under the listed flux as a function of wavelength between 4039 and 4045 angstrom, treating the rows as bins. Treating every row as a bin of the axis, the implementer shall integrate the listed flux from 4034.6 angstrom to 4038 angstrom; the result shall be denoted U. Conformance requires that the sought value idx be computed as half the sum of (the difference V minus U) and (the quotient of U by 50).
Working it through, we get 21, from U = 46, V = 86.4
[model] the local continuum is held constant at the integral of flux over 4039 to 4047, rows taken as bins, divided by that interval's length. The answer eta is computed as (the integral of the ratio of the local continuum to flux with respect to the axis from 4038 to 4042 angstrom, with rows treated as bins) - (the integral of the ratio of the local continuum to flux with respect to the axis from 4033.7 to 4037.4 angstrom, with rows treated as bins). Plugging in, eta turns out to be -0.3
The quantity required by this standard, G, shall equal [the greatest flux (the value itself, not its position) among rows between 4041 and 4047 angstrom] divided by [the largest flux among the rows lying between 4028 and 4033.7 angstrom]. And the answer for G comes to 1.5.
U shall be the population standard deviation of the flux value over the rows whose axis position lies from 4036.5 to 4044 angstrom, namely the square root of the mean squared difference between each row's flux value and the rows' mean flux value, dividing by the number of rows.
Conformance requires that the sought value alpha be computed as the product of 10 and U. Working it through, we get 13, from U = 1.3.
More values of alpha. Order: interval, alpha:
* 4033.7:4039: 16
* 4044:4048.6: 23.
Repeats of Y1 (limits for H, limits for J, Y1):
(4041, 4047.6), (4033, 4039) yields -0.1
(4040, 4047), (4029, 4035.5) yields 2.2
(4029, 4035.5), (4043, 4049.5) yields -2.0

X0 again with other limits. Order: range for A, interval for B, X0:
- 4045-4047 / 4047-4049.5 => 0.91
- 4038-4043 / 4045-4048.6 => 0.94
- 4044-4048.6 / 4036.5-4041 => 1.13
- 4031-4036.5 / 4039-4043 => 1.21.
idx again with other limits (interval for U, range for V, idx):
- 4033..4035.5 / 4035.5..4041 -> 26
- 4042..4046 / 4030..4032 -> -16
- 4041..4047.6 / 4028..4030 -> -34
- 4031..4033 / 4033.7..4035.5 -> 0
